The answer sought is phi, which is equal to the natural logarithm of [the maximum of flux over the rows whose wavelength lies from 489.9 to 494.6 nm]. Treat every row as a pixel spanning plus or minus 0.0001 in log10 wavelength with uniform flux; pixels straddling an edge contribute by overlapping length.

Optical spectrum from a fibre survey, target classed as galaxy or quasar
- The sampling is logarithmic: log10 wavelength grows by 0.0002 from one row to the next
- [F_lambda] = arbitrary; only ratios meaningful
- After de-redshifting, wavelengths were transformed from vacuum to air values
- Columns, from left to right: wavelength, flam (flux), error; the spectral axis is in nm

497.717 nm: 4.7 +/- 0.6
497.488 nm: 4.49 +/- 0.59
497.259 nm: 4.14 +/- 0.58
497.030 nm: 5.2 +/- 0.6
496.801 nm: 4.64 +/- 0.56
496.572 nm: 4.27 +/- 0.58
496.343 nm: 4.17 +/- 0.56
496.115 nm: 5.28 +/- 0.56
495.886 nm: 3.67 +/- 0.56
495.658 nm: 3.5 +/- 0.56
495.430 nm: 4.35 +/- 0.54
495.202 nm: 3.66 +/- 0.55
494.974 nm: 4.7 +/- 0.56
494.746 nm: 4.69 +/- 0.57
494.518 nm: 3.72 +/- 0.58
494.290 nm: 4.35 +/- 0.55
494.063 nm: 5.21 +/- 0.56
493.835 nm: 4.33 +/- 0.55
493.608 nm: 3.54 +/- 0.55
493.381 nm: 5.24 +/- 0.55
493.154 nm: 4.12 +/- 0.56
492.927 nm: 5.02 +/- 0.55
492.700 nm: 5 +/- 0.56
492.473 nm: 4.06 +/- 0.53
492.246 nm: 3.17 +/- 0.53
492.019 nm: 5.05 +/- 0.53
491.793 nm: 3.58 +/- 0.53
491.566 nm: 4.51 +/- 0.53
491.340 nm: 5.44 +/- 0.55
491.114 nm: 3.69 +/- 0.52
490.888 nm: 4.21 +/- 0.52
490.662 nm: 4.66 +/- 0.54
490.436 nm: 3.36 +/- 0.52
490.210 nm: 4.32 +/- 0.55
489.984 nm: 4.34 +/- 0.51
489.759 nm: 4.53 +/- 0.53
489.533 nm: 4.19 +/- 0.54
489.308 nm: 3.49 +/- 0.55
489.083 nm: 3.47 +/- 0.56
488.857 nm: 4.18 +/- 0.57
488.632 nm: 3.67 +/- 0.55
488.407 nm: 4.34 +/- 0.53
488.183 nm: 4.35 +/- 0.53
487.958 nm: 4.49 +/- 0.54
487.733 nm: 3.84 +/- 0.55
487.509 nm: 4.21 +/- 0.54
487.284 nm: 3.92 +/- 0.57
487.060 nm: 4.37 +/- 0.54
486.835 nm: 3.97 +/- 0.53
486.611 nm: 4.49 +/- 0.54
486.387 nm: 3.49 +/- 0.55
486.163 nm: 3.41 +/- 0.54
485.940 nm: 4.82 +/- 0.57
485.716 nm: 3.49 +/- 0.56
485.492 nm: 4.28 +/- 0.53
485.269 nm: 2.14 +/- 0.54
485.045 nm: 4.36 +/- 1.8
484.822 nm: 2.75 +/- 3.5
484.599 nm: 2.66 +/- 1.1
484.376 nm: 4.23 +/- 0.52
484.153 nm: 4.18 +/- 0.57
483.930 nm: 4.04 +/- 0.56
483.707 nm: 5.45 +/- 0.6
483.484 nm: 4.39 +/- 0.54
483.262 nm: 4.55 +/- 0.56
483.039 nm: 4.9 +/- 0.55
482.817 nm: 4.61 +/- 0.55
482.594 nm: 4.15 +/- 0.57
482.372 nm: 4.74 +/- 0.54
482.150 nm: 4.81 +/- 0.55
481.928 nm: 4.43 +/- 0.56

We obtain 1.69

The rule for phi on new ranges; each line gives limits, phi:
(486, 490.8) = 1.54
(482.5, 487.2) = 1.70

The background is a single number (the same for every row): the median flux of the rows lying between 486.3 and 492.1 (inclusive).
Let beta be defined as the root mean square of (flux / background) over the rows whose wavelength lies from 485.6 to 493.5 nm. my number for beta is 1.00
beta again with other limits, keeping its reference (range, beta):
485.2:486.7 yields 0.91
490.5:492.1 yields 1.07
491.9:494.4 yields 1.07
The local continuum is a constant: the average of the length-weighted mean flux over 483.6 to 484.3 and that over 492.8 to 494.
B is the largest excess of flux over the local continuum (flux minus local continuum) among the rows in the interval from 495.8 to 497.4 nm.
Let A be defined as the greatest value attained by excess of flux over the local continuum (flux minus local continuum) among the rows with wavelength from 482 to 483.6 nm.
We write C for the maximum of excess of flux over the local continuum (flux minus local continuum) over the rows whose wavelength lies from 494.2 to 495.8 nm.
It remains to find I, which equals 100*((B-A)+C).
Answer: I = 57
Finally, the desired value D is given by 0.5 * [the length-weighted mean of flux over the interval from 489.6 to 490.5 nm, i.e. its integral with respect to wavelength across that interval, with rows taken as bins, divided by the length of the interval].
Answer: 2.09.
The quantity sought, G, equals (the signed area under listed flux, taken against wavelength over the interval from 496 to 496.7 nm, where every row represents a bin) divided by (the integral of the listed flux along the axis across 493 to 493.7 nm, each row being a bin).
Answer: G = 1.05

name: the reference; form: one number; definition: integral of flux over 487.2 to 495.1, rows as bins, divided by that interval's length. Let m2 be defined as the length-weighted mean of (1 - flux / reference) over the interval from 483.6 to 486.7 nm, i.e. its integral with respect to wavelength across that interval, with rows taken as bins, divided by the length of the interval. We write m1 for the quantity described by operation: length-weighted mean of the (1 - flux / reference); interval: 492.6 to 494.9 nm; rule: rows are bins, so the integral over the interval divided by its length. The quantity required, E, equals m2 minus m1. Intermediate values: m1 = -0.062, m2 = 0.099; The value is 0.16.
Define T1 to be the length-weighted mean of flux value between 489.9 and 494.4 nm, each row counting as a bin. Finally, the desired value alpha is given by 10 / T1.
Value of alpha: 2.29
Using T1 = 4.36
